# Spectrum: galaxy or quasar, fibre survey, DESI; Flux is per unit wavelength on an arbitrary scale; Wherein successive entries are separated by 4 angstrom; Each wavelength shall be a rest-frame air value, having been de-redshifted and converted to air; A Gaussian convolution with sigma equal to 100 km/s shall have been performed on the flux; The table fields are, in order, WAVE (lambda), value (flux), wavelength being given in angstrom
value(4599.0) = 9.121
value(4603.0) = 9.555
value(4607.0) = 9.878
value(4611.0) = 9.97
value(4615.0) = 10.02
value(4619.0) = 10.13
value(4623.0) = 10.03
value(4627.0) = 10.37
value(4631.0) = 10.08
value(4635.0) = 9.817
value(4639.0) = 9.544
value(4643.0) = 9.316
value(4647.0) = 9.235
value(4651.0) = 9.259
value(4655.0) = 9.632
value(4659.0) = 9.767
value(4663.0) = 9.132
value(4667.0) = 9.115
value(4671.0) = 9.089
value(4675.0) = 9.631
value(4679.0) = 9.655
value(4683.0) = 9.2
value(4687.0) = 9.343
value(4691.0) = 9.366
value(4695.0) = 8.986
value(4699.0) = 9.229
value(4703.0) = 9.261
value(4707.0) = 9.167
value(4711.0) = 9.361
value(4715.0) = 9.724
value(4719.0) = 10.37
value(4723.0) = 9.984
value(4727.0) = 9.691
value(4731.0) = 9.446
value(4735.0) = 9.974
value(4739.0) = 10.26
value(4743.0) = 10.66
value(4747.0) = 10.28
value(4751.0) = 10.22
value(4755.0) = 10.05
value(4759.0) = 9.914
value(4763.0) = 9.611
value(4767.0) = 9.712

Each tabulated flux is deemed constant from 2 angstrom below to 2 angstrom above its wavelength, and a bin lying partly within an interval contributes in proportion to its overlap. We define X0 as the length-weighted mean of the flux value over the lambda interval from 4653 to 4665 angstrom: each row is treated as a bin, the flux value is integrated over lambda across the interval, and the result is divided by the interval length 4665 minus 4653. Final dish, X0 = 9.5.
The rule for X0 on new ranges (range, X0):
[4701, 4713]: 9.3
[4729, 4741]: 9.9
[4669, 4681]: 9.5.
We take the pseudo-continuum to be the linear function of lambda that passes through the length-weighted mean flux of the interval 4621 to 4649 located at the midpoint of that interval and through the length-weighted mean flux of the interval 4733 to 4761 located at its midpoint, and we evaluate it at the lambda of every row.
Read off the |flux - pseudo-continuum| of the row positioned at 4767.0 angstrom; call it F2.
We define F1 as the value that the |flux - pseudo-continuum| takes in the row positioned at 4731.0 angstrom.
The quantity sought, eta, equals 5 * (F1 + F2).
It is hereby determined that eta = 6.2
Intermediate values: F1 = 0.69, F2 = 0.56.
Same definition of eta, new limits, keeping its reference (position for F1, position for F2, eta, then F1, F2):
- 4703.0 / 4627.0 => 7.0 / 0.77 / 0.63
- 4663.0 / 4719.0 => 5.1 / 0.74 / 0.28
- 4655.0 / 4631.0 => 2.7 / 0.21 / 0.32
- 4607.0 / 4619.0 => 3.2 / 0.21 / 0.42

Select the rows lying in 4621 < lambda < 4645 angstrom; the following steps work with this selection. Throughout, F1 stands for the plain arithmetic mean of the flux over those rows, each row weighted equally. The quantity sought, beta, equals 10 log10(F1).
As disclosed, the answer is 9.9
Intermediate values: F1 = 9.9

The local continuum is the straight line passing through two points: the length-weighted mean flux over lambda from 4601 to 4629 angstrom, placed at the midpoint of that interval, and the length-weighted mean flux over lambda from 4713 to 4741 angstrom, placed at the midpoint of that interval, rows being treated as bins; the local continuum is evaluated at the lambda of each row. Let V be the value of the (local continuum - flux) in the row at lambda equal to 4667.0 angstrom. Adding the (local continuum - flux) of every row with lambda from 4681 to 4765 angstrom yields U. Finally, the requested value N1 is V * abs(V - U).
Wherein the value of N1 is 2.9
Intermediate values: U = 4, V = 0.8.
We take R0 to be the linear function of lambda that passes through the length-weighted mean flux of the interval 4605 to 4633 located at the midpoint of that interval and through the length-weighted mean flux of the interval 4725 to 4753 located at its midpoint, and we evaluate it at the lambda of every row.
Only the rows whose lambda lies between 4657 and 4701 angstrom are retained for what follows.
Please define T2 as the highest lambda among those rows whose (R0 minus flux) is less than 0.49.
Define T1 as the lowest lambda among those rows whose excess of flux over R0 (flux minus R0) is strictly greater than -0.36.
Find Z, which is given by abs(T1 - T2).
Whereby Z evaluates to 20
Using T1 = 4659.0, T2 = 4679.0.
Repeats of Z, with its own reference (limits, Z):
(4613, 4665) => 44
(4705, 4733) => 12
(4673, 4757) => 40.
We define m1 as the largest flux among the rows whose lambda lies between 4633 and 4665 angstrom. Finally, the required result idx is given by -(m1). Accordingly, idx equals -9.8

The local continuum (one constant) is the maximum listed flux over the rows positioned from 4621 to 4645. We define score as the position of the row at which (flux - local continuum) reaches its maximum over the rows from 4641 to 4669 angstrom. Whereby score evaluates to 4659.0 angstrom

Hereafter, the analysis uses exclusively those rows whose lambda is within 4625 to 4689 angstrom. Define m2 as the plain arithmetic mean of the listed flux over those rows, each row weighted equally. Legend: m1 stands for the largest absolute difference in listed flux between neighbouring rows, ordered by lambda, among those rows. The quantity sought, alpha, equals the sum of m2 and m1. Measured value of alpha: 10.15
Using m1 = 0.6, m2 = 9.5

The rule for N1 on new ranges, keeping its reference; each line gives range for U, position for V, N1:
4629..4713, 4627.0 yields -4.7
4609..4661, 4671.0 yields 1.5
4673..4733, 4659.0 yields 1.3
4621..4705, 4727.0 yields 2.3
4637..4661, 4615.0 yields -0.1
